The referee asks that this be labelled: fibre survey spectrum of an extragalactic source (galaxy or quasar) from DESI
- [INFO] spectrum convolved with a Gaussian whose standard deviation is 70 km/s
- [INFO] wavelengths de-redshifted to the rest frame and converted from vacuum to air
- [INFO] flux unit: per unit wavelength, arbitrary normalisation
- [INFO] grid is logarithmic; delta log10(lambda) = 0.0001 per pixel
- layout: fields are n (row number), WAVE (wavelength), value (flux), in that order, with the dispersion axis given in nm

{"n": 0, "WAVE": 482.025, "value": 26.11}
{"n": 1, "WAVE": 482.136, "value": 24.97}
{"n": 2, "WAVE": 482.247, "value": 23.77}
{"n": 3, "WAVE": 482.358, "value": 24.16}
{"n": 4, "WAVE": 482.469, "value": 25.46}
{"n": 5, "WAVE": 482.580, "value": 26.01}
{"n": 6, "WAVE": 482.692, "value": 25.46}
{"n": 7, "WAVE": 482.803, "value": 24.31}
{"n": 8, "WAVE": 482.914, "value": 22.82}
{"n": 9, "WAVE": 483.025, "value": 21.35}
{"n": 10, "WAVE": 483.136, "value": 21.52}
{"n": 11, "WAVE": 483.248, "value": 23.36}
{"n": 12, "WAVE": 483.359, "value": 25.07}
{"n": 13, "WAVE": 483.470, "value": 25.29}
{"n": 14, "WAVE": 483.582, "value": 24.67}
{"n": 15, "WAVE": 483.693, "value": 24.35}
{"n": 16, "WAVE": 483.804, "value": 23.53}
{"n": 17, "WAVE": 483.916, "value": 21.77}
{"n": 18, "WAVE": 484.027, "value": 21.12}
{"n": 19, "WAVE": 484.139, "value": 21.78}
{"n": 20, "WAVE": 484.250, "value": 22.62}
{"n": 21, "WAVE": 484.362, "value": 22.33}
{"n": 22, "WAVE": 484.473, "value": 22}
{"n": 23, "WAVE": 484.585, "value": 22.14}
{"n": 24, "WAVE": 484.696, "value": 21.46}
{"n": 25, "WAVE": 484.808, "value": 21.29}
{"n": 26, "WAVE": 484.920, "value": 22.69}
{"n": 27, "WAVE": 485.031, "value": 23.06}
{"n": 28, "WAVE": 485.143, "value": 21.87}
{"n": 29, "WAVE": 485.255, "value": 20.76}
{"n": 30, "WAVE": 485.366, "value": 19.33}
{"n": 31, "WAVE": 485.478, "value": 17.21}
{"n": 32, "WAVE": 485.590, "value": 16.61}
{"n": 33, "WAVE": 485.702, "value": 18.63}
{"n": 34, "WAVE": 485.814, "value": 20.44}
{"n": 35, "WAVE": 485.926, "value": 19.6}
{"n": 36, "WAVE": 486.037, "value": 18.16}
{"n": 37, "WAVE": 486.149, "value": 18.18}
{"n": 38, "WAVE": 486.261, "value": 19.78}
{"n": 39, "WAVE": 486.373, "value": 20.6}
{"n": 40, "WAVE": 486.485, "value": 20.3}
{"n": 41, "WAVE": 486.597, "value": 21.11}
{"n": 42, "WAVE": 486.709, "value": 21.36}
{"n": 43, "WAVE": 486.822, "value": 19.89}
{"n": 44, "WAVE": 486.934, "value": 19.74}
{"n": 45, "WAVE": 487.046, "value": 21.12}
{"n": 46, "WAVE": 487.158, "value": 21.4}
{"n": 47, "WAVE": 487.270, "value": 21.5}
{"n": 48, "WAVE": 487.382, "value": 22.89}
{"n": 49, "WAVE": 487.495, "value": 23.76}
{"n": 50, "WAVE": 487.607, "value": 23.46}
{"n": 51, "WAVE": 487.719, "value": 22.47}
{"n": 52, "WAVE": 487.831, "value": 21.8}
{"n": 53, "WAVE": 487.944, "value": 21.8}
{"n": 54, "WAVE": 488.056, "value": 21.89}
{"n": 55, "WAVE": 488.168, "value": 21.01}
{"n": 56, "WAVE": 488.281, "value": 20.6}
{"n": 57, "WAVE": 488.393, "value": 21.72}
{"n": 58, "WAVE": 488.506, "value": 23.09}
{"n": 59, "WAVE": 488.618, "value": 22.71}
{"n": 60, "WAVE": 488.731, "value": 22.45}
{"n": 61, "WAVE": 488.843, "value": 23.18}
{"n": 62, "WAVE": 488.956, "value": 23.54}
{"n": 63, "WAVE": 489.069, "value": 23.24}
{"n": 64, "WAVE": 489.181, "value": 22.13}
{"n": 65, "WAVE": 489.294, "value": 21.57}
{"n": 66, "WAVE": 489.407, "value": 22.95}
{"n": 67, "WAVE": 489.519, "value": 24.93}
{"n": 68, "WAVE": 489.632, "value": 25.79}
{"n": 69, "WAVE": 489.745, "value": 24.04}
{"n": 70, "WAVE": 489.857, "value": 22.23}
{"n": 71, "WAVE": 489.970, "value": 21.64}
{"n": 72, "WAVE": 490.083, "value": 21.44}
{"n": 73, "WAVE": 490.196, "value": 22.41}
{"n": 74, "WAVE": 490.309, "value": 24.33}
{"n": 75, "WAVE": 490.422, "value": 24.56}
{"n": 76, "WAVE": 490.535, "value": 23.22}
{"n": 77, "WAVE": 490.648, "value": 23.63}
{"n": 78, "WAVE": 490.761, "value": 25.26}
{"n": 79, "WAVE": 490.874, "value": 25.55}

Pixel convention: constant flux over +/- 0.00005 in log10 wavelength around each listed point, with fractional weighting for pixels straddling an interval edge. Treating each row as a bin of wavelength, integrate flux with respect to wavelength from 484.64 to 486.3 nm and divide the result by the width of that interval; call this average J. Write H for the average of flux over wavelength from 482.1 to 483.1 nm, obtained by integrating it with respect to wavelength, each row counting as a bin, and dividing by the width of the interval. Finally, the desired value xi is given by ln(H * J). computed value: 6.18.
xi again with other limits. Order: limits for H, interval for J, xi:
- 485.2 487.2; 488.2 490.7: 6.11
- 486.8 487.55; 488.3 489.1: 6.19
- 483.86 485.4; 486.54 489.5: 6.17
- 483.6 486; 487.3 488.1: 6.17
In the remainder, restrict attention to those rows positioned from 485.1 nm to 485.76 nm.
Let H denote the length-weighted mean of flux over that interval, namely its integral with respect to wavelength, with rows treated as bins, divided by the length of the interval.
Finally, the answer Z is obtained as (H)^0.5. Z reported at 4.36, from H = 19.0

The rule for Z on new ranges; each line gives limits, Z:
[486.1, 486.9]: 4.49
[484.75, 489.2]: 4.60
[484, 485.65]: 4.59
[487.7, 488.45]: 4.64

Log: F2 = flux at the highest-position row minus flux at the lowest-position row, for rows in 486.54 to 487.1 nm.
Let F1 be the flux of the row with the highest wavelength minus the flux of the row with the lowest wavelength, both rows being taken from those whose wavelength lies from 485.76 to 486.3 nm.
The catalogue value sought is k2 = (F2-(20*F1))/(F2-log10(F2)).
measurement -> 7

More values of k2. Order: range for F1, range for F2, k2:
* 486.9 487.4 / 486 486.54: -34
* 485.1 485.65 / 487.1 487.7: 61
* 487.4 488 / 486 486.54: 23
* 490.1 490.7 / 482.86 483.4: -12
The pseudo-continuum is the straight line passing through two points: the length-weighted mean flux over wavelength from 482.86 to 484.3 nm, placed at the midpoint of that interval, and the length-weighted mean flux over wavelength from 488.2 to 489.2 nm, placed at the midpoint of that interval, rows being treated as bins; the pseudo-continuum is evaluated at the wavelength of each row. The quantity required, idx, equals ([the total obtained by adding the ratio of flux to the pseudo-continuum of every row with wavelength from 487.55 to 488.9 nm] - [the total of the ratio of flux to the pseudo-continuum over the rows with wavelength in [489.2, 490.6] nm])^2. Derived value 0.5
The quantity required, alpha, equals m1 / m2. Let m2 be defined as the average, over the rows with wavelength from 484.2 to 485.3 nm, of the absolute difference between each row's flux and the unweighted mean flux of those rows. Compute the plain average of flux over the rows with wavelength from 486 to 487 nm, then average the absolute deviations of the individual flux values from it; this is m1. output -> 1.53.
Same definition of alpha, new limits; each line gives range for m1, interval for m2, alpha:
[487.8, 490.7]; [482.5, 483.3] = 0.70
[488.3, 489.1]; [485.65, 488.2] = 0.40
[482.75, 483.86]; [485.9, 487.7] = 0.87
